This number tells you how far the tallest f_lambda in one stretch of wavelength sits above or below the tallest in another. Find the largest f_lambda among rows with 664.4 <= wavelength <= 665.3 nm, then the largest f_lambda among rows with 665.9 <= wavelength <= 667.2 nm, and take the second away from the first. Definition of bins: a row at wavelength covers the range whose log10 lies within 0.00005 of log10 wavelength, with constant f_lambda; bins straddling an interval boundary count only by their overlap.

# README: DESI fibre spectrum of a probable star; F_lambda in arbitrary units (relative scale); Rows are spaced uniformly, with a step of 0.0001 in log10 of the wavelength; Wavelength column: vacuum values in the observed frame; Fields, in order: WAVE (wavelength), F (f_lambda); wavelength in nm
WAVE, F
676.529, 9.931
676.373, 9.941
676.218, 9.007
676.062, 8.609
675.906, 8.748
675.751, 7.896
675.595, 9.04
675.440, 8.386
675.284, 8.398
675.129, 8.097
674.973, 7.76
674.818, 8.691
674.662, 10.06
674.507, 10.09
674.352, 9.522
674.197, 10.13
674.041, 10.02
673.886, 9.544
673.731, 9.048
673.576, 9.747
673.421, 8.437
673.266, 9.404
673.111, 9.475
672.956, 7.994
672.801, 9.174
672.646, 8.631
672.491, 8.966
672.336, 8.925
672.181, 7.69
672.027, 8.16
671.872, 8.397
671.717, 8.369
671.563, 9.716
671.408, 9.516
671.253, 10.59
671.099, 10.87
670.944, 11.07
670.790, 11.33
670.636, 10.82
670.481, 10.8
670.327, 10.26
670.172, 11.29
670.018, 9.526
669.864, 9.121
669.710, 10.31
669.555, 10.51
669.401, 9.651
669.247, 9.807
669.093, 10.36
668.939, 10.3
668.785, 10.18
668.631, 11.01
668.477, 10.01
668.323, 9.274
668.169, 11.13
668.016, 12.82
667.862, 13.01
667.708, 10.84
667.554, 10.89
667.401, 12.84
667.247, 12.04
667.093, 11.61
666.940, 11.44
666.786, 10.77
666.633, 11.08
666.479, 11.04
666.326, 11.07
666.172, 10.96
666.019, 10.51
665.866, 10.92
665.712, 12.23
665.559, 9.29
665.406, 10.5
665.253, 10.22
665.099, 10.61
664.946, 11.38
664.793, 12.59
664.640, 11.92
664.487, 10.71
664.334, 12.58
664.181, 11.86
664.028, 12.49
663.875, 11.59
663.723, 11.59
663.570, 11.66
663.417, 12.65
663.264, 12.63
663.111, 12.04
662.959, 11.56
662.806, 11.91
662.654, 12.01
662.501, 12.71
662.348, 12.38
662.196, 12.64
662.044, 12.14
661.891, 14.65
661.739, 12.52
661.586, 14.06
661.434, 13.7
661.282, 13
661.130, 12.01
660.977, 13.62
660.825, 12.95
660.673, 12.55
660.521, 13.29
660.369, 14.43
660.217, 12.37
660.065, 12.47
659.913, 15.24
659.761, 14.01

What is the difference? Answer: 1.0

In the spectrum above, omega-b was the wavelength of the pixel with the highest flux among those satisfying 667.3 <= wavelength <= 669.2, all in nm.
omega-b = 667.862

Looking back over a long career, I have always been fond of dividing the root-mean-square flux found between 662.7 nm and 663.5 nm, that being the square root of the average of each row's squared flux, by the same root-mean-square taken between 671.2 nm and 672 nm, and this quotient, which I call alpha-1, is 1.30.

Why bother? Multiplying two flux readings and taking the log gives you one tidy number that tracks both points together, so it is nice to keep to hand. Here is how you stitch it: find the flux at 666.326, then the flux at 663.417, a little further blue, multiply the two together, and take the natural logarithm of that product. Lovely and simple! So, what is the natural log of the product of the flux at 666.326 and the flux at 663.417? 4.9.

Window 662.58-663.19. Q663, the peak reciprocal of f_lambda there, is 0.087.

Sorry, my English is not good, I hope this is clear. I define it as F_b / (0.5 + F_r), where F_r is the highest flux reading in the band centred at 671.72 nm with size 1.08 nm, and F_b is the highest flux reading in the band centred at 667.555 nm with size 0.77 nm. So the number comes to 1.17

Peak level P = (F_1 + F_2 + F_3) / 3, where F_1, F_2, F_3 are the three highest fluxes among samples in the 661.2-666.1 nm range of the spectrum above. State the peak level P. 14.1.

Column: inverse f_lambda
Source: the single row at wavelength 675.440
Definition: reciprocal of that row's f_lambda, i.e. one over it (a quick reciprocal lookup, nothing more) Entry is 0.119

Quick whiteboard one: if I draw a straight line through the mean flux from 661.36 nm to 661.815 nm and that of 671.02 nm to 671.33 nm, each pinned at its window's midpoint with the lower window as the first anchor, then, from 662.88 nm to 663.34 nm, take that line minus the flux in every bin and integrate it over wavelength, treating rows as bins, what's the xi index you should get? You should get 0.42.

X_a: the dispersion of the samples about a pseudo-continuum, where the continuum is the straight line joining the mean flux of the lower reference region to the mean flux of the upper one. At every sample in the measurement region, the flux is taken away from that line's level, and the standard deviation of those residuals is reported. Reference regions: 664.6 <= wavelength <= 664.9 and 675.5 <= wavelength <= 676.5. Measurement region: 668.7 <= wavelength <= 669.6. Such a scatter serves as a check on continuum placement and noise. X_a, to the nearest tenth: 0.3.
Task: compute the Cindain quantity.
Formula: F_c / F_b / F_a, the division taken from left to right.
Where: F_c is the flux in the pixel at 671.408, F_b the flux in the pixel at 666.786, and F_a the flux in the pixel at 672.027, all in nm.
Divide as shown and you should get 0.108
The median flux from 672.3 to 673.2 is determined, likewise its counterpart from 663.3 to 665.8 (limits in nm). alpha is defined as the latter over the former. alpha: 1.30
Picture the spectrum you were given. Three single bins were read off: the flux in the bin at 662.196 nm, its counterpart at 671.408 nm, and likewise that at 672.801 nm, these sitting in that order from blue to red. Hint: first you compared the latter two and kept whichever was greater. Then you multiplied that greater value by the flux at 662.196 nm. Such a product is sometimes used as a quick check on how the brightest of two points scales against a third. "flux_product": 120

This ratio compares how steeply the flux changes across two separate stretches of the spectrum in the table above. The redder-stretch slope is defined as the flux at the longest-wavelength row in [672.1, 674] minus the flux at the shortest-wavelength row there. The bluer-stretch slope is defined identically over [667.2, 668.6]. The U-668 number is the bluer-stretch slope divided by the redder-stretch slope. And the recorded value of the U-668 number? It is -1.1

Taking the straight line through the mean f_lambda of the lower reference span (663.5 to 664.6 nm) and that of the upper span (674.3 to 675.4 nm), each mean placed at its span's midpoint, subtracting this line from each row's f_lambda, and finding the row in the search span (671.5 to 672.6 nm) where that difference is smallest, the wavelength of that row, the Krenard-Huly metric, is 672.181 nm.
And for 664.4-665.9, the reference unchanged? 665.559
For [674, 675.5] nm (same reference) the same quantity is 674.973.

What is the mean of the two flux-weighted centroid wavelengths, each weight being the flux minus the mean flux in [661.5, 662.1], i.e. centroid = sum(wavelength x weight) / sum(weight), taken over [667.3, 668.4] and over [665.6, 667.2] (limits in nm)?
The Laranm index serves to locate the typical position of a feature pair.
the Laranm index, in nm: 667.18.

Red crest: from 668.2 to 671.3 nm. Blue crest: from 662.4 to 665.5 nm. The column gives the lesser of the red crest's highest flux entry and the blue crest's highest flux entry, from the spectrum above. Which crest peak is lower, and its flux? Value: 11.3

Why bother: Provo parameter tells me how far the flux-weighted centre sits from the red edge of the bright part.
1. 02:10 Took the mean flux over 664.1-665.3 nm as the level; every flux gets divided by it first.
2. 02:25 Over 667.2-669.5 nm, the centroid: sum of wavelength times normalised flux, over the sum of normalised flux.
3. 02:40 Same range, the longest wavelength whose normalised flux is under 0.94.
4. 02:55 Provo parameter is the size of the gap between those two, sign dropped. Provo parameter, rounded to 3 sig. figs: 1.13 nm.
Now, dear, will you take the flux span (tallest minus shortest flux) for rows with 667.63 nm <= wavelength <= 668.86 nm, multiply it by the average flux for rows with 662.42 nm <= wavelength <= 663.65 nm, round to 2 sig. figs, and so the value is 45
